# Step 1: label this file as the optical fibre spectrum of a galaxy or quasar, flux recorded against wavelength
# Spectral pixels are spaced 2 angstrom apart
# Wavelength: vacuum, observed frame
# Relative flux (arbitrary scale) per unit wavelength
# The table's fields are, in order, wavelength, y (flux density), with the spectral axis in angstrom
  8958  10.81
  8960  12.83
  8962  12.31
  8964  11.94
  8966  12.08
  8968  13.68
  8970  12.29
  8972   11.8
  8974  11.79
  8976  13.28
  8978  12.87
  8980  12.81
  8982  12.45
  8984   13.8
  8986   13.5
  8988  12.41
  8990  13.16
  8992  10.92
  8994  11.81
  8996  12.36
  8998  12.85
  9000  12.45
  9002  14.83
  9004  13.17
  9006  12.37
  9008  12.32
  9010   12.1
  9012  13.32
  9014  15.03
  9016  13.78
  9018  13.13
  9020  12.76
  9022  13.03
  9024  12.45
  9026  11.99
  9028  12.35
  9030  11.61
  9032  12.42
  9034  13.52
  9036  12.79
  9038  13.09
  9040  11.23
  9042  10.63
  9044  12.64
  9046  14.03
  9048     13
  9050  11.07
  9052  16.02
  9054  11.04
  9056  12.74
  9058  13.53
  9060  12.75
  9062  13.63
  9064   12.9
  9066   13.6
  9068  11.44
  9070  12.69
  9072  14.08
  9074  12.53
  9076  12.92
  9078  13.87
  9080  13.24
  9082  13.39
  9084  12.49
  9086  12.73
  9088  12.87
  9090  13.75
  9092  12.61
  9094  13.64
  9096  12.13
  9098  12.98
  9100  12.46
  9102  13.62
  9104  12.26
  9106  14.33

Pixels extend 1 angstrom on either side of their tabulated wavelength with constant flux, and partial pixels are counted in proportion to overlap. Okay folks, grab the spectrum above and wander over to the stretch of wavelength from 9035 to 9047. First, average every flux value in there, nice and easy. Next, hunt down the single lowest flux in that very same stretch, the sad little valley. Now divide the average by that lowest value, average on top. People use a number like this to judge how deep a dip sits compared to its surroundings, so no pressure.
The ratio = 1.17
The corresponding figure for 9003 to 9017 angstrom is 1.09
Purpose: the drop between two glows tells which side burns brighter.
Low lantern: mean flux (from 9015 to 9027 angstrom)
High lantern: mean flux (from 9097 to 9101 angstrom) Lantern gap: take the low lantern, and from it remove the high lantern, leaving 0.14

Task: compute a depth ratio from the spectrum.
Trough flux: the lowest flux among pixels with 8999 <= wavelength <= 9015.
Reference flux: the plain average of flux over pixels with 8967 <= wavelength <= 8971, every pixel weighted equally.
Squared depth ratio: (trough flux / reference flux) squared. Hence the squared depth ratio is 0.868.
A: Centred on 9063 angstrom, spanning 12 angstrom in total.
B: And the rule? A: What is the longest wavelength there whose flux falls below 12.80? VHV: 9068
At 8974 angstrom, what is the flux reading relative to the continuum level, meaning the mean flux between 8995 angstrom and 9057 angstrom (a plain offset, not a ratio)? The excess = -1.0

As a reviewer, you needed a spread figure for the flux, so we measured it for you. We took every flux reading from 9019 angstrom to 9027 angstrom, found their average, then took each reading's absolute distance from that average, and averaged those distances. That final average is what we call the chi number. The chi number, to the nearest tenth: 0.3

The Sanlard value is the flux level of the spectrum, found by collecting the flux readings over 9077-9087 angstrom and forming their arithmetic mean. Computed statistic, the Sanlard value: 13.1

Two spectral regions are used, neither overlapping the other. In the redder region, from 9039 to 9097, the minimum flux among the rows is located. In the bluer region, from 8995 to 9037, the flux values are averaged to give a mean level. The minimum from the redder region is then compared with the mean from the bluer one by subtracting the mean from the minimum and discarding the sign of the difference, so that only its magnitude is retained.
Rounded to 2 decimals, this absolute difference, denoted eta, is 2.26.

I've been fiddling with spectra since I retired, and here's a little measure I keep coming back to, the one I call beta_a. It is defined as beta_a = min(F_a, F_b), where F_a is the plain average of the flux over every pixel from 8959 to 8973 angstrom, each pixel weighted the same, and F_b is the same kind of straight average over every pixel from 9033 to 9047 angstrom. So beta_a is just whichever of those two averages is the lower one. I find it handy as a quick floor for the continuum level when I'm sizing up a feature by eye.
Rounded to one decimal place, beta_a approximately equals 12.4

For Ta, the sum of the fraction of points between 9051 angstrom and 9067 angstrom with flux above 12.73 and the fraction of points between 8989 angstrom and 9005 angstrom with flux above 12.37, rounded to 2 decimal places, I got 1.50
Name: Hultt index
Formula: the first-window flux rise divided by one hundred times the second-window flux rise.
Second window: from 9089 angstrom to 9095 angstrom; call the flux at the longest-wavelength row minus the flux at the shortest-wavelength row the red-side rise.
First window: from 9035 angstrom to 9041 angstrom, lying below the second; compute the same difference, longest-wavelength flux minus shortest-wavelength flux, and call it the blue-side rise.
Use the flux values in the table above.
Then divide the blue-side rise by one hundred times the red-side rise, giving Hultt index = 0.14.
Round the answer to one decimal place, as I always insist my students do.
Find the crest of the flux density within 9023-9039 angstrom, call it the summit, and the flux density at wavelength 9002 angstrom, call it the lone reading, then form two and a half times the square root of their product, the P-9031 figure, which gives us 35.4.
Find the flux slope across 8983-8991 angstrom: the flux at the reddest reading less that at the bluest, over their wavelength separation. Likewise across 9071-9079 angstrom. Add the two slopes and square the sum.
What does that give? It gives 0.020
